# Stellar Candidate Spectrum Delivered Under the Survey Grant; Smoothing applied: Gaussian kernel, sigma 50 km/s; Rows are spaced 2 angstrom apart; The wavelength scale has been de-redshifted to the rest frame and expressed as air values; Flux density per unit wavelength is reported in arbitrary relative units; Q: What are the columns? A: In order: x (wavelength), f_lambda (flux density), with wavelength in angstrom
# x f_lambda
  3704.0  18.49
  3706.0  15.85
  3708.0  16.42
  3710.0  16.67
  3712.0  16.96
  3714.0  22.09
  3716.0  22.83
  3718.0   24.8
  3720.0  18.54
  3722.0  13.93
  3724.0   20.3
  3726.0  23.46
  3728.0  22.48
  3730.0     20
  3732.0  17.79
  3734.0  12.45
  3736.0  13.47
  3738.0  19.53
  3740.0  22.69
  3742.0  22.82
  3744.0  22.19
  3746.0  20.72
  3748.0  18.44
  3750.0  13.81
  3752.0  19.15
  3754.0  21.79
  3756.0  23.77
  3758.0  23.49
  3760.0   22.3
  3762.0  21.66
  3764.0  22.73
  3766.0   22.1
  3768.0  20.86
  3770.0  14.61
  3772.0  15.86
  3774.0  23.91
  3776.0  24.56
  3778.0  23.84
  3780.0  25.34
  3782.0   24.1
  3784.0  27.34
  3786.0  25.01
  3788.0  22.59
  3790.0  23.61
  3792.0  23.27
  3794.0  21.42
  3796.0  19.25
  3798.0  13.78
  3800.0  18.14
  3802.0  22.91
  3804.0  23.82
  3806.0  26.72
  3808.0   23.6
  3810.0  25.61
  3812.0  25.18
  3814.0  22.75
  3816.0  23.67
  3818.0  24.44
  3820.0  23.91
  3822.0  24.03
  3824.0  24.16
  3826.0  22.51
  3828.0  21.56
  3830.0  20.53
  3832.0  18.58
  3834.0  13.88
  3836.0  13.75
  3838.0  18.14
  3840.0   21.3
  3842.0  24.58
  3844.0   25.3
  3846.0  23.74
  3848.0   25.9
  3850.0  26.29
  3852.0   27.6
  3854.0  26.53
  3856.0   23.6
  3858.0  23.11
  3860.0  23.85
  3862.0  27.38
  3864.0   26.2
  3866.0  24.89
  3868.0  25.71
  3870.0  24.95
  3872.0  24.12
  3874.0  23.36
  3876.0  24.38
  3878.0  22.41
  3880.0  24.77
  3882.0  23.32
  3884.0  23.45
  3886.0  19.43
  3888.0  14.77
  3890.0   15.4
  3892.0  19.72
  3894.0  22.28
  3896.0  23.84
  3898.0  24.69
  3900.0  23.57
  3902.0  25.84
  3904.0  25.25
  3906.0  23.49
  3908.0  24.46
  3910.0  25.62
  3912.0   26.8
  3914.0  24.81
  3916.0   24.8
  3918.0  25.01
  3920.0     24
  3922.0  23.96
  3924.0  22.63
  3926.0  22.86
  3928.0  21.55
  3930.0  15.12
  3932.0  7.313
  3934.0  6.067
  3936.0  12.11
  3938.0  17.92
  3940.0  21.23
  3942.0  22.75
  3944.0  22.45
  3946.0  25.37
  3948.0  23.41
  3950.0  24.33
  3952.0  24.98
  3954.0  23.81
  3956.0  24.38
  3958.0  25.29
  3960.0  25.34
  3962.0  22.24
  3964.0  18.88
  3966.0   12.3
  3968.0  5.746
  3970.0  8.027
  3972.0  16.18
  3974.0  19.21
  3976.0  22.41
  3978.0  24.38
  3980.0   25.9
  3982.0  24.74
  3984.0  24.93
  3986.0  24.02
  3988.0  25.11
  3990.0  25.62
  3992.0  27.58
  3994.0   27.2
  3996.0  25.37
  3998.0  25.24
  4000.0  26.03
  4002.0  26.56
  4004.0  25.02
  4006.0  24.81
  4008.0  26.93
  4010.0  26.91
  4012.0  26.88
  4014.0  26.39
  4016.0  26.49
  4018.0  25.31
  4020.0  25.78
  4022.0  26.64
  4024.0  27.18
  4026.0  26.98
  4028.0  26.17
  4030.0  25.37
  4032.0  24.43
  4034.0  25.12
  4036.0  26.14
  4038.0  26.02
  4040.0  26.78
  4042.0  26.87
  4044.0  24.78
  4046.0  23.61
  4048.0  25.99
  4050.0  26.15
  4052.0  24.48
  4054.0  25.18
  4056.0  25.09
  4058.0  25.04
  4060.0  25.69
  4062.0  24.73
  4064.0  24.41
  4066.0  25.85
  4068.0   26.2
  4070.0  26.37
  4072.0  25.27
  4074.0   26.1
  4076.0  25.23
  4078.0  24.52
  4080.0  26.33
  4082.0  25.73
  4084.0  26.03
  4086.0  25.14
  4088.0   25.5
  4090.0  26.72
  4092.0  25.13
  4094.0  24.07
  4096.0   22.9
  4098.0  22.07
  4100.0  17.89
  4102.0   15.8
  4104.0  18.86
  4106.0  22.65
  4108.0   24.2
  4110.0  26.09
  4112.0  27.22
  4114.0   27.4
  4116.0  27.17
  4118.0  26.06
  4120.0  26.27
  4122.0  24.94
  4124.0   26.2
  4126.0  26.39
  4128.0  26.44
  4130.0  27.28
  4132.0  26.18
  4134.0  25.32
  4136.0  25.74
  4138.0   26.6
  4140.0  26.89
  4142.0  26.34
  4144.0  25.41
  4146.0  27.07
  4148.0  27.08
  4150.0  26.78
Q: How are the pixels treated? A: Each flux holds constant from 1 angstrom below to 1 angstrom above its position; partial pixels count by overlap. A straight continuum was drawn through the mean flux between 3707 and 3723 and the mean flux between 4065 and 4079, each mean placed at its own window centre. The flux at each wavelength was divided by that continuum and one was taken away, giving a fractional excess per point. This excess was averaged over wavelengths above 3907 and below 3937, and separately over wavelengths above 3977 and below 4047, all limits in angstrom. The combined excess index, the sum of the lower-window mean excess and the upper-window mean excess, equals -0.051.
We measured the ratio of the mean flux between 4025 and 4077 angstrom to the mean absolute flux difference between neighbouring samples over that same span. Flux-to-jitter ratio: 32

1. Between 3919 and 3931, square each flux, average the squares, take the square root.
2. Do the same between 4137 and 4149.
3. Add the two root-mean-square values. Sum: 48.5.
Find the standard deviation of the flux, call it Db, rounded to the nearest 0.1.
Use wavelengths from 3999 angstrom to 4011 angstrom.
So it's 0.9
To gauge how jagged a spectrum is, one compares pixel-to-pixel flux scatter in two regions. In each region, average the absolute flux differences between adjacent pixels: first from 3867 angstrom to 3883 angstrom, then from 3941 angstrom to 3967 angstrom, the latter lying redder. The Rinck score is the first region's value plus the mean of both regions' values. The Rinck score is 2.9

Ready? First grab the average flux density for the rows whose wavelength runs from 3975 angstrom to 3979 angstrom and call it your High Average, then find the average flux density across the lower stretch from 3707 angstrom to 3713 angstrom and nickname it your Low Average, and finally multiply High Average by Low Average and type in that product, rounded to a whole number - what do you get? 390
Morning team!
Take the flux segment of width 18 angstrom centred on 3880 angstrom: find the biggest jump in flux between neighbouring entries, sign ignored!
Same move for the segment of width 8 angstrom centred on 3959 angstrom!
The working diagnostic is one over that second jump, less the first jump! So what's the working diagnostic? -4.3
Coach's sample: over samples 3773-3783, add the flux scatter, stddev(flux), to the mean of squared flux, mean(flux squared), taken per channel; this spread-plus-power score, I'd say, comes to 594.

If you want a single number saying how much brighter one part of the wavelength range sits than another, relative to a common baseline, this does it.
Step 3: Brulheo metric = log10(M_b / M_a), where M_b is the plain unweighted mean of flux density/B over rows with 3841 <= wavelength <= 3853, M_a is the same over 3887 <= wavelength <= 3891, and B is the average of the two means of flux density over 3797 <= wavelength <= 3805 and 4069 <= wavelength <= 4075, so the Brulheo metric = 0.23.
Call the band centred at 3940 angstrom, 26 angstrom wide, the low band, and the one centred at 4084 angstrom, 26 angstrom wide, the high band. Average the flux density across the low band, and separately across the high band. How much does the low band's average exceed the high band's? -6.5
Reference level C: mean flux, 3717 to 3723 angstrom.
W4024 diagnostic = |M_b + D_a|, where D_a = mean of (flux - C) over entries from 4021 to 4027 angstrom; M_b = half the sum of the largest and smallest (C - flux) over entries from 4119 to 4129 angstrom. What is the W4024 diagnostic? 1.2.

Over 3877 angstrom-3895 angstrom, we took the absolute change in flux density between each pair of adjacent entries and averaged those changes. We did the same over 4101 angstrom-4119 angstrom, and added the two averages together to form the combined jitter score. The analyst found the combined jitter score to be 4.1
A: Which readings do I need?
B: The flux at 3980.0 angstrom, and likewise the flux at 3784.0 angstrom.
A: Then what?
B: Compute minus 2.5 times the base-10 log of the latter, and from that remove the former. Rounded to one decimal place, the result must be -29.5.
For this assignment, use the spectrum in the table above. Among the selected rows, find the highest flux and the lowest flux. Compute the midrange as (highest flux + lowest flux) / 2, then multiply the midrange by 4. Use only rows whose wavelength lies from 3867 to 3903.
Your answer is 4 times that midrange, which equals 81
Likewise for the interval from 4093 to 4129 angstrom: 86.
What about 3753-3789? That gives 84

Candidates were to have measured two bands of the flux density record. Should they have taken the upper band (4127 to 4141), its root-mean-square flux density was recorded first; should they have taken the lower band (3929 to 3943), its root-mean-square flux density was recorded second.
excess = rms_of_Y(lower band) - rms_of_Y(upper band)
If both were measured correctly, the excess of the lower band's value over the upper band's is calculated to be -11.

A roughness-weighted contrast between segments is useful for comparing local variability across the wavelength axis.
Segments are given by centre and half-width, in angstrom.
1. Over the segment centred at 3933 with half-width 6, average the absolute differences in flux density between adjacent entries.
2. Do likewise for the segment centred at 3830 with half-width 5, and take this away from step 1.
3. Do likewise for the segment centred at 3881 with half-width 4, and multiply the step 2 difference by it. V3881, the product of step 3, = 4.3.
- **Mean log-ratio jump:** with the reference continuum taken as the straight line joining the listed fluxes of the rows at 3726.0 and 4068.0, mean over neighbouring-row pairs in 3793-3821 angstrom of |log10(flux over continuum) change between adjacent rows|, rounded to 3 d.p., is 0.051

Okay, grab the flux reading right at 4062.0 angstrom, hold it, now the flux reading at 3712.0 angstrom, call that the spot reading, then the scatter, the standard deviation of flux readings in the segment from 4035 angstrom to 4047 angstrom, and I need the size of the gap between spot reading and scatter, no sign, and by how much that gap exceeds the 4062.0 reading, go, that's -9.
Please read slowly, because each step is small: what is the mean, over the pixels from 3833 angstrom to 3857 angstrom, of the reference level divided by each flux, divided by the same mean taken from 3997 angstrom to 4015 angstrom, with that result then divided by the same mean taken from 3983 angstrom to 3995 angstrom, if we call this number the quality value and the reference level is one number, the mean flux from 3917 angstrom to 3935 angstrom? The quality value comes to 1.7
